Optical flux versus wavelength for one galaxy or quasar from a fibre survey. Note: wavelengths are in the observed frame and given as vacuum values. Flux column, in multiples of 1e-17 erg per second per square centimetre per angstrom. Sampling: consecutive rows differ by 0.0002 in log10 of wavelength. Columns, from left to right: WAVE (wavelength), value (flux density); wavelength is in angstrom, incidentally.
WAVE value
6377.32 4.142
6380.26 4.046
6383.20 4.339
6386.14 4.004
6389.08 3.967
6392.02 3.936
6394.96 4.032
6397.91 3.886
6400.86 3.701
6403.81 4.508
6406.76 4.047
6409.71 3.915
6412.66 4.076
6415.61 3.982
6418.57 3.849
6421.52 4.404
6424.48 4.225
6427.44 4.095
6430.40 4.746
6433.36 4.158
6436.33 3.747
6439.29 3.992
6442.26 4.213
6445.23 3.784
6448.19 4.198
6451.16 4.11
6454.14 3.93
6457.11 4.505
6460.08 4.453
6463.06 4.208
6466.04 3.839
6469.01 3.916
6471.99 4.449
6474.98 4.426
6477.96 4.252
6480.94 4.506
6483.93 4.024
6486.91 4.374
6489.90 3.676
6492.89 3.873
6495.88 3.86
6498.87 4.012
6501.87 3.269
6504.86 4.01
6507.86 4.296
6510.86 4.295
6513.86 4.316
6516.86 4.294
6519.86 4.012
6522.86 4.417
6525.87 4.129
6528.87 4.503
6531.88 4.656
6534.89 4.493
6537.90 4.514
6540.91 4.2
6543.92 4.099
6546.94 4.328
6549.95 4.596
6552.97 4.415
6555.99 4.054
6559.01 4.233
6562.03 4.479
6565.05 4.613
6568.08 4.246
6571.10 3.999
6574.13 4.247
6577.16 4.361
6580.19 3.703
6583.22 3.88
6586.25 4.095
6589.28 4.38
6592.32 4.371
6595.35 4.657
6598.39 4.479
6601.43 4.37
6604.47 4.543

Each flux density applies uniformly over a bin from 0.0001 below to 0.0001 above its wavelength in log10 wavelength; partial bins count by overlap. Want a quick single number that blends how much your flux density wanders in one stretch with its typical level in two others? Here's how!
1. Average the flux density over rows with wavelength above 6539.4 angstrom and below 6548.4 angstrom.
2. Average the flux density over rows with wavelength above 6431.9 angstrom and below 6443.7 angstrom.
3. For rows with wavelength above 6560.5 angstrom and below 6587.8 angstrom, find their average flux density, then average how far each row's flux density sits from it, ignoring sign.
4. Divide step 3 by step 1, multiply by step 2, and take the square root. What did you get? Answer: 0.47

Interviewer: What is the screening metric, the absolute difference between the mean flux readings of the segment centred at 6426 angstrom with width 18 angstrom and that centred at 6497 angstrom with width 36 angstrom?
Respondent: 0.20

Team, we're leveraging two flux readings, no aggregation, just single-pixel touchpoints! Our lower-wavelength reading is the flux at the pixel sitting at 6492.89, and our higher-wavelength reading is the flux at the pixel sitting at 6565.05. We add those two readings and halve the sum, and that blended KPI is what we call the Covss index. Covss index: 4.2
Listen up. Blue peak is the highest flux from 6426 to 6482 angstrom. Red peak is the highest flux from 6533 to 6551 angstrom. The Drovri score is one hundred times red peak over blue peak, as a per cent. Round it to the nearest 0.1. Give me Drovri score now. 96.8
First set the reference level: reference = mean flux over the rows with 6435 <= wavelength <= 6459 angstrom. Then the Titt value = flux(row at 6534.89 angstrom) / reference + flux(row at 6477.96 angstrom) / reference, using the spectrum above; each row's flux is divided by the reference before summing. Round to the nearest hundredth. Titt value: 2.15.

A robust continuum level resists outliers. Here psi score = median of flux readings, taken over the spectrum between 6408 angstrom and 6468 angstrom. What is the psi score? 4.10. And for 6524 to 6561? 4.37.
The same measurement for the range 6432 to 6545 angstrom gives 4.20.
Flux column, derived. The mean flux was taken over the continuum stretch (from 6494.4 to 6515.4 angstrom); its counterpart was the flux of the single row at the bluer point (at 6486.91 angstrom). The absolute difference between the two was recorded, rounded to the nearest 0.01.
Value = 0.37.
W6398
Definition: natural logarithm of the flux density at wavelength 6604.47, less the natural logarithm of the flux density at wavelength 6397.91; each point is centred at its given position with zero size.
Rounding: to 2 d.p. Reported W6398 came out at 0.16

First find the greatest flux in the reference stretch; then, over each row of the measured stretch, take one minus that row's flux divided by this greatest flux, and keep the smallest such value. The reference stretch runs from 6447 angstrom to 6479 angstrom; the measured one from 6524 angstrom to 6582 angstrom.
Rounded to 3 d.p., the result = -0.034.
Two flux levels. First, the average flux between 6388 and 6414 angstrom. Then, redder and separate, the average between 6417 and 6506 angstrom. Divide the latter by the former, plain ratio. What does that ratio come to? 1.02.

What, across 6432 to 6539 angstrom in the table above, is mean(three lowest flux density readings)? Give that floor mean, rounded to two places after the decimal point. 3.56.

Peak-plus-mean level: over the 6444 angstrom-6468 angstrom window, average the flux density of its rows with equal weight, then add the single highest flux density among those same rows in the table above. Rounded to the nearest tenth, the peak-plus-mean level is 8.6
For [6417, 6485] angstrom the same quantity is 8.9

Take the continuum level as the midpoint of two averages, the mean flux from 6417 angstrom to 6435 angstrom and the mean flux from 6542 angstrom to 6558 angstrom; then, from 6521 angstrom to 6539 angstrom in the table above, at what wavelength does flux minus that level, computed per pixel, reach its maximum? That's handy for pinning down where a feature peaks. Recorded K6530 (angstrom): 6531.88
